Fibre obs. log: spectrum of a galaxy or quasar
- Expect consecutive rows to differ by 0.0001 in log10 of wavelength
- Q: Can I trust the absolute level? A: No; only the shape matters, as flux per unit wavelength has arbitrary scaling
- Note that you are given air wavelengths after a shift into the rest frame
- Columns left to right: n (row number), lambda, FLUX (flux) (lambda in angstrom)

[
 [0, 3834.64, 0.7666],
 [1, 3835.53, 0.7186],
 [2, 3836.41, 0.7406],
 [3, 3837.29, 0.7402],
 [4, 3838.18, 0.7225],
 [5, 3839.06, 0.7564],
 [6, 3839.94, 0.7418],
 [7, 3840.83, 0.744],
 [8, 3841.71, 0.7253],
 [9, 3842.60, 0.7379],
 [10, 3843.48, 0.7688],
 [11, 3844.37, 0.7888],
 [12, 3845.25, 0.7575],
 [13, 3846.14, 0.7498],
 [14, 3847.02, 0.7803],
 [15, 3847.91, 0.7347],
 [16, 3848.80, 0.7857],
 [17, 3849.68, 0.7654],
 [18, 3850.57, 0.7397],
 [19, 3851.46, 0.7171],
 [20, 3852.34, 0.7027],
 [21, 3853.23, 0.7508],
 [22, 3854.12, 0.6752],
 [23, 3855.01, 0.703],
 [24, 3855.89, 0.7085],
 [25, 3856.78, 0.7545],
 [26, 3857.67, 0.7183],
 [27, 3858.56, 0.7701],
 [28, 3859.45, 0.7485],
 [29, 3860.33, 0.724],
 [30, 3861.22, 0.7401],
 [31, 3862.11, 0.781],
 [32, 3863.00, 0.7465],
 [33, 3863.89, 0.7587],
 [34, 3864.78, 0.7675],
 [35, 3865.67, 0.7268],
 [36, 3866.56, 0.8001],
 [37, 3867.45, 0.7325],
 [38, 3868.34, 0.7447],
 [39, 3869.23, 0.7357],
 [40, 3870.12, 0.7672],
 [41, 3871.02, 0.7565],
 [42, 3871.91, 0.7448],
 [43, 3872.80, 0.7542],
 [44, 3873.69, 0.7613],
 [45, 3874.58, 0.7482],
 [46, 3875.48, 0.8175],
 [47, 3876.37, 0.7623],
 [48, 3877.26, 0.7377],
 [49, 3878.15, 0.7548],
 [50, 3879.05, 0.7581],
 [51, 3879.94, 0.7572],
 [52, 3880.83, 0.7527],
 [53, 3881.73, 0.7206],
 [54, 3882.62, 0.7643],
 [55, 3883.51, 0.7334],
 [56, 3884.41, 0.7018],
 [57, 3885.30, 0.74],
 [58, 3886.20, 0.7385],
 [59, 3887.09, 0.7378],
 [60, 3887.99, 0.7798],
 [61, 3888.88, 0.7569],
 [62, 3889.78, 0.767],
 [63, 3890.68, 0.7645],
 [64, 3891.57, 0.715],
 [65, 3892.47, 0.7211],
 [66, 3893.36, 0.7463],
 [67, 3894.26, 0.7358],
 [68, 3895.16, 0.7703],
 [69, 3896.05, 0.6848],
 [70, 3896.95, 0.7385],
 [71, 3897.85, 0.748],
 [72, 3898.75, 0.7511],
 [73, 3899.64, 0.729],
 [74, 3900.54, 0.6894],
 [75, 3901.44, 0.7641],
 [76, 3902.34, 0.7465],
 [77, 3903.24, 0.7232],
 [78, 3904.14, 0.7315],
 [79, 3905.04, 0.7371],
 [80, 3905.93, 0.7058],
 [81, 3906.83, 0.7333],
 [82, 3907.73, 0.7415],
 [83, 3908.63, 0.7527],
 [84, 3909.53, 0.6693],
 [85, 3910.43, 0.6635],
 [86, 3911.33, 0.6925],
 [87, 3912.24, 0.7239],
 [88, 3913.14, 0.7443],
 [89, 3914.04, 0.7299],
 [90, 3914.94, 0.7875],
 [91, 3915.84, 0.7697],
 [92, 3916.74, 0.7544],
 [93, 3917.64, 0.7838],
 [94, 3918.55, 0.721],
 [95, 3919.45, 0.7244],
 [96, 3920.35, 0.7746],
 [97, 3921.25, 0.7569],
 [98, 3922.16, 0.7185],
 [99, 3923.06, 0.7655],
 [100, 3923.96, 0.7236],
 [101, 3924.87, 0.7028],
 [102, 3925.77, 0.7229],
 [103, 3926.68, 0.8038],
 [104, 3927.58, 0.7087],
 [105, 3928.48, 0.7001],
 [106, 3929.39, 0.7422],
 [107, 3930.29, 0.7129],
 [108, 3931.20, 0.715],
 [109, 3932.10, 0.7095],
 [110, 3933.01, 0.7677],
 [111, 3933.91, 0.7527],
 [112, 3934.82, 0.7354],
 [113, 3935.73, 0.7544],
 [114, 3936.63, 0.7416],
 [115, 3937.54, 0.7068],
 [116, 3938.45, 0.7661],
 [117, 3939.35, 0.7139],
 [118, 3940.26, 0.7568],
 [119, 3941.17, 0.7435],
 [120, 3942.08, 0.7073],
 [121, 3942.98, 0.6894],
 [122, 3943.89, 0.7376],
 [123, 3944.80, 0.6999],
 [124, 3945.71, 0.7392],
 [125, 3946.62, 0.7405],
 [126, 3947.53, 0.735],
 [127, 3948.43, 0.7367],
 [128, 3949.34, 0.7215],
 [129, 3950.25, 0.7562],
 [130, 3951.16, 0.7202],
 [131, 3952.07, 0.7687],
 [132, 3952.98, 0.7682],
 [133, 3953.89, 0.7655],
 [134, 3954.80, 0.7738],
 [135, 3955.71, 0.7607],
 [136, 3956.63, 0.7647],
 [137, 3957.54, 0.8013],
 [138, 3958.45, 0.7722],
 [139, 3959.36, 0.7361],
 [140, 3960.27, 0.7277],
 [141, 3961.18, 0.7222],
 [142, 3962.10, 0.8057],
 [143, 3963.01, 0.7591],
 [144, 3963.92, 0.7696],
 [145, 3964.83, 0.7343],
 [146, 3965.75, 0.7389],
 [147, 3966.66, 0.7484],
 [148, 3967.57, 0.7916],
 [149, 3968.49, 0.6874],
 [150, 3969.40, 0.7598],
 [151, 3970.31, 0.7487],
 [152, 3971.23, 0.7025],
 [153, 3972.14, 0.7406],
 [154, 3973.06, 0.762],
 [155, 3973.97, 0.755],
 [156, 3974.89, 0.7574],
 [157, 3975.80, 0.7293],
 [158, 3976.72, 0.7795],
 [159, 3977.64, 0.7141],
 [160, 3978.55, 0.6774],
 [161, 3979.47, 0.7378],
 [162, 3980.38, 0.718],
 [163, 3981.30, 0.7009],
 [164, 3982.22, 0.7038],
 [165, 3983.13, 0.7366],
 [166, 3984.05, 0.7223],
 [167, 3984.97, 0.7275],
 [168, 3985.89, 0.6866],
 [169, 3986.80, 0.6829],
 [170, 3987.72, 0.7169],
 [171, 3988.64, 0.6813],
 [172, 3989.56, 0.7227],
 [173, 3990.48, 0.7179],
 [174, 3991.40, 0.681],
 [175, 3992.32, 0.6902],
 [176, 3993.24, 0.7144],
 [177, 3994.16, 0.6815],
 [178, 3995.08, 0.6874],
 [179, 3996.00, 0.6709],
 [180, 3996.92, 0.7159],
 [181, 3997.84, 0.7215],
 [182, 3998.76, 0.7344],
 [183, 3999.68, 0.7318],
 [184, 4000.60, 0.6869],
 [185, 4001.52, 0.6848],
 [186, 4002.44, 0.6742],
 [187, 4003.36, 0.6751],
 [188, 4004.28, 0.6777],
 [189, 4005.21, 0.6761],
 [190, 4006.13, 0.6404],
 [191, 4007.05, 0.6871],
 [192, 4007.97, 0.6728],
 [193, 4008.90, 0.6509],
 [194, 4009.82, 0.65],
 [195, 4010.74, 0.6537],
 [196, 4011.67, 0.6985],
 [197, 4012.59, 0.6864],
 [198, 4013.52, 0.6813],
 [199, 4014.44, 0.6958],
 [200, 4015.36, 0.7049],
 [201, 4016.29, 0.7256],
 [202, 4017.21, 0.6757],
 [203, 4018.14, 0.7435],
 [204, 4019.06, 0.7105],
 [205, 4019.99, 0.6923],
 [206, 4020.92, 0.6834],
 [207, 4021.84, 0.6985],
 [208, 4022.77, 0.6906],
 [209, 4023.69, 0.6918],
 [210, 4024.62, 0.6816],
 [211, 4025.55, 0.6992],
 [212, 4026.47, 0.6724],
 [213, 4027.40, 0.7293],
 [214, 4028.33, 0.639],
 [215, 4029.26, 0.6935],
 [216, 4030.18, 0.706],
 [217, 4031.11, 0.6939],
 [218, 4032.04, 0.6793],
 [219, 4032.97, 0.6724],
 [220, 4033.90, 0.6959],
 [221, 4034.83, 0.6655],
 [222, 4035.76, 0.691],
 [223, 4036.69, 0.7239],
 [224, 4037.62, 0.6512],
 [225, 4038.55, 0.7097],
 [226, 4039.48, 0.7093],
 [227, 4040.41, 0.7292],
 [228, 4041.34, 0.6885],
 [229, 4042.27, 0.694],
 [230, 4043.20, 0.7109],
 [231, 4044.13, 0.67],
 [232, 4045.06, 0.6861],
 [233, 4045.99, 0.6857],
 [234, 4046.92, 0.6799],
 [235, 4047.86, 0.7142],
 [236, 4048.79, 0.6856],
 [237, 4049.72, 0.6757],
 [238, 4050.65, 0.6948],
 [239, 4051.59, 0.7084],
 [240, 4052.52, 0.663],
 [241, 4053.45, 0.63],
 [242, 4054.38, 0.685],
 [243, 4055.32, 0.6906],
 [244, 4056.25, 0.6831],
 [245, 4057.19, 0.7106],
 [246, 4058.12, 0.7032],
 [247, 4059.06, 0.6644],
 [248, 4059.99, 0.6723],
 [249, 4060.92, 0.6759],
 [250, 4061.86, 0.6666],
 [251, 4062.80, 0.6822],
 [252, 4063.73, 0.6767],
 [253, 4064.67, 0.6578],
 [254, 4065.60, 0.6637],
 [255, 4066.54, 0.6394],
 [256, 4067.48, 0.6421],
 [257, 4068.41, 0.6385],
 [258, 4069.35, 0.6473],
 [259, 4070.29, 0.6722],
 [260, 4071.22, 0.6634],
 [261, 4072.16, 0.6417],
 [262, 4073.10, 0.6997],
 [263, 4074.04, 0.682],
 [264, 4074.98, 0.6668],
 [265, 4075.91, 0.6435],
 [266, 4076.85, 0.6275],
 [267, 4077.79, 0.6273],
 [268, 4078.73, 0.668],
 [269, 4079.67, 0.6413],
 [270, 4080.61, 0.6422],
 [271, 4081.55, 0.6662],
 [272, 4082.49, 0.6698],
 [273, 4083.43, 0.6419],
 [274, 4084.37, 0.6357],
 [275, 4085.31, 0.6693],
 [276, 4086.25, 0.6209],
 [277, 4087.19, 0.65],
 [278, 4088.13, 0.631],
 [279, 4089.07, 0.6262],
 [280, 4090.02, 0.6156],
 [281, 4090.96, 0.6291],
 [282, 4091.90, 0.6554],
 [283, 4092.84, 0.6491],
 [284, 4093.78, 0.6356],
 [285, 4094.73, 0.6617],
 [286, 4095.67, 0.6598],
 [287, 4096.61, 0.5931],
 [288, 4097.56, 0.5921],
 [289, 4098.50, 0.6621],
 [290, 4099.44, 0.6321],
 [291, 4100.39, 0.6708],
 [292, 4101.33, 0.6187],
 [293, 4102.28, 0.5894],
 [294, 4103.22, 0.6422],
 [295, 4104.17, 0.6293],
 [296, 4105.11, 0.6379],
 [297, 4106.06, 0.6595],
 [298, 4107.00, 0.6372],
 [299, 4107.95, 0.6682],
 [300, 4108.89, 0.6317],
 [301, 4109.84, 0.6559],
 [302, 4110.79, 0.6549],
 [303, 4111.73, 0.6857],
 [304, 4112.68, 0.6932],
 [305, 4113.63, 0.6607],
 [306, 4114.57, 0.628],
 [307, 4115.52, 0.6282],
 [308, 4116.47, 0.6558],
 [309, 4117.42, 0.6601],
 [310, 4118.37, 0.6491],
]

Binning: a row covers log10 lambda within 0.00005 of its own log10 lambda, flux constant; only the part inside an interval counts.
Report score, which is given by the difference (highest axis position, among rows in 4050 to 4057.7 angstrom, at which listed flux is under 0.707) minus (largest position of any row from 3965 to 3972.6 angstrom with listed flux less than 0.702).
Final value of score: 87.8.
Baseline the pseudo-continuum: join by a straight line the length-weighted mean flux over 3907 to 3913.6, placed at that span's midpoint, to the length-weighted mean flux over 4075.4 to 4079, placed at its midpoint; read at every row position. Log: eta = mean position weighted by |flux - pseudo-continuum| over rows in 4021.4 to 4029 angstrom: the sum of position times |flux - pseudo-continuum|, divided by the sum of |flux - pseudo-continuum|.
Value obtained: 4025.3 angstrom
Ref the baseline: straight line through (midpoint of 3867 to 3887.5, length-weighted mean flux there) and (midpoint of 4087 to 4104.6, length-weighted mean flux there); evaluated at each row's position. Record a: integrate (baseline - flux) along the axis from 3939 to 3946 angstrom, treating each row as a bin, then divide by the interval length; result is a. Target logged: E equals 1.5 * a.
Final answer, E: -0.013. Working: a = -0.009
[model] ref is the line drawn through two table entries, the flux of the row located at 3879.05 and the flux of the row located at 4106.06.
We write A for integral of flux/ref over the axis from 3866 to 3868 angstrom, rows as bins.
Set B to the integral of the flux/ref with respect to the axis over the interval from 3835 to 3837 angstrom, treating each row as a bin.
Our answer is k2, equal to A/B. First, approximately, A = 2.0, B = 1.88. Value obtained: 1.06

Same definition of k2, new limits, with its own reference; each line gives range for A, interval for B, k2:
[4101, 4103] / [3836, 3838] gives 0.97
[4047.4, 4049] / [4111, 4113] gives 0.79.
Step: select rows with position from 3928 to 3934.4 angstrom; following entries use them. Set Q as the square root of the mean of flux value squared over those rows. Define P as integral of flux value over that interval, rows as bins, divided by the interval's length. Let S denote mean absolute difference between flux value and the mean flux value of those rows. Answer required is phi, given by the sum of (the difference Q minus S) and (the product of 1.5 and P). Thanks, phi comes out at 1.80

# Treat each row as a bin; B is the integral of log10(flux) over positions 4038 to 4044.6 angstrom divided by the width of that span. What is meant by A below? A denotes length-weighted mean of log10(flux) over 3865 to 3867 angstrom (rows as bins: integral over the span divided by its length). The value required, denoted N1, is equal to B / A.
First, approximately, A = -0.117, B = -0.155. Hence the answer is 1.3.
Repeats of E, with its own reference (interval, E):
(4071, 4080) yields -0.018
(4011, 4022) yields -0.035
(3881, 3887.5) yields 0.016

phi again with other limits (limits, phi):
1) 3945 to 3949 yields 1.84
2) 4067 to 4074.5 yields 1.63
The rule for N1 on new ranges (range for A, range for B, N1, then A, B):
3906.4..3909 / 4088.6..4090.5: 1.6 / -0.129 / -0.206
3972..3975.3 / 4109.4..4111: 1.5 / -0.122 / -0.183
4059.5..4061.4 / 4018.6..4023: 0.9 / -0.172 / -0.158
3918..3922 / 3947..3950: 1.0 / -0.129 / -0.135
